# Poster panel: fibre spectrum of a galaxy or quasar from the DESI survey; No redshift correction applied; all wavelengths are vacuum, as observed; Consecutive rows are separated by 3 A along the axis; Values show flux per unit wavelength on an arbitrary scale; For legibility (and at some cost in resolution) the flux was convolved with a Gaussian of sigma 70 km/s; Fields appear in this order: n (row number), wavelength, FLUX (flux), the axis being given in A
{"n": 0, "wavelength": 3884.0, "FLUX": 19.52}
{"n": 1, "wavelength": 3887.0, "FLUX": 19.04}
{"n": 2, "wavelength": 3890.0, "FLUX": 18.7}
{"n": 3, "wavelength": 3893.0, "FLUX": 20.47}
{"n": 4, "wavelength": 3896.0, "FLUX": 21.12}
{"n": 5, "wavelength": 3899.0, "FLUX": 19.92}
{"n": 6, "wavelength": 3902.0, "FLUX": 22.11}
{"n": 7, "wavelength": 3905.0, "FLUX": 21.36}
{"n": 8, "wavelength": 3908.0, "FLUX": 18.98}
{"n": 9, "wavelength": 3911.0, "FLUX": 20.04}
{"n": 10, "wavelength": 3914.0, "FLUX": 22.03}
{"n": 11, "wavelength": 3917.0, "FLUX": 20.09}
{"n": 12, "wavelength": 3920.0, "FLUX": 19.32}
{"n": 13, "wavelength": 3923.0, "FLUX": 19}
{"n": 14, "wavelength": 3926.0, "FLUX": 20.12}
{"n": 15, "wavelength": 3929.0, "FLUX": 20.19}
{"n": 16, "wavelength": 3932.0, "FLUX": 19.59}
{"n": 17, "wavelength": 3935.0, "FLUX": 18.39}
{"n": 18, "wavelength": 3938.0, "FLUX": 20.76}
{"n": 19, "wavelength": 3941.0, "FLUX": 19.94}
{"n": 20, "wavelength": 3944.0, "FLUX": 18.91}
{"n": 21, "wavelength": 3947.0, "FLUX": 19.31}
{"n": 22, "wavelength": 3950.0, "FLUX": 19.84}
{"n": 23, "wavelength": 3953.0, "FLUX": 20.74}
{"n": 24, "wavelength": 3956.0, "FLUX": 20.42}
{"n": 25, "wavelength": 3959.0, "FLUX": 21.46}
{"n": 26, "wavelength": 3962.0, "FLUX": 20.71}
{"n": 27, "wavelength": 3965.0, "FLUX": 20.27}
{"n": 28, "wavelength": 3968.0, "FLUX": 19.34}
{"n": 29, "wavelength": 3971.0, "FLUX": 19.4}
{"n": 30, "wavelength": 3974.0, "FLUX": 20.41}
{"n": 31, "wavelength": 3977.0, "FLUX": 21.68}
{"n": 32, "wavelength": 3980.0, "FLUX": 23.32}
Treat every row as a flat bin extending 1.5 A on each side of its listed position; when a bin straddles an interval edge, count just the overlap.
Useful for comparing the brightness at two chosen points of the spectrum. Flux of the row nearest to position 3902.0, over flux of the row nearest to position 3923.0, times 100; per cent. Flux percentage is 116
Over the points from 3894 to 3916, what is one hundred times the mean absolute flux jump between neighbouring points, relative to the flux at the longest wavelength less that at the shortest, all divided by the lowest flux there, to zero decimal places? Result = 9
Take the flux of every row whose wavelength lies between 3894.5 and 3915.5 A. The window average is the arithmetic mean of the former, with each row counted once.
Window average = 20.8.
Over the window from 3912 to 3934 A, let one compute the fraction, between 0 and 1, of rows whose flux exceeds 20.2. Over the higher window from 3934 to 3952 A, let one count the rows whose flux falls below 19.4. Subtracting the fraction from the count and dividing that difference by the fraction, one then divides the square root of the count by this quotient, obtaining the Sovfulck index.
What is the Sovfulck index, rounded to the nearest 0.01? 0.09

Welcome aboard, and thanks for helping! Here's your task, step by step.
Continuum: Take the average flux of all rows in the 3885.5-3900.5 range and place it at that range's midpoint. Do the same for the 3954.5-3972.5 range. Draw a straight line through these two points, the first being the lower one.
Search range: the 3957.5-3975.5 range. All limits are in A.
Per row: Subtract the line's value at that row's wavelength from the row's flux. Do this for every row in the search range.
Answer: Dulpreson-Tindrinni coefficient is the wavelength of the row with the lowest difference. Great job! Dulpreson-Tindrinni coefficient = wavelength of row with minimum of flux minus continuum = 3968.0 A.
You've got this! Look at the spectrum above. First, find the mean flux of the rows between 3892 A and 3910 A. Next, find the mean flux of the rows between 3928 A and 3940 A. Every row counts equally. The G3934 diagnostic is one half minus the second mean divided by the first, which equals -0.46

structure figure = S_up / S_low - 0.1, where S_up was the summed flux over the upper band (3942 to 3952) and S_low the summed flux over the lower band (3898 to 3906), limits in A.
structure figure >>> 0.816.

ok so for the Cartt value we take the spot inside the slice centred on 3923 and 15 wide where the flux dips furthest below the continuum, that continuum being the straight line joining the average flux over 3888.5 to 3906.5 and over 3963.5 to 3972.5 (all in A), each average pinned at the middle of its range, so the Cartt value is 3923.0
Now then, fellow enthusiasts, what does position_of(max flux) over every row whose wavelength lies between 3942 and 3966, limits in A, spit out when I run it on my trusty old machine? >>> 3959.0 A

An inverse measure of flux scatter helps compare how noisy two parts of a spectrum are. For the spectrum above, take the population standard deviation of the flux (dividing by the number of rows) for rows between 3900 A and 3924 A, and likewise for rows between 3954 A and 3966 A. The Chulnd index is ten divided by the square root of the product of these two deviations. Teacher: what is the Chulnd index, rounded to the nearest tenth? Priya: 13.4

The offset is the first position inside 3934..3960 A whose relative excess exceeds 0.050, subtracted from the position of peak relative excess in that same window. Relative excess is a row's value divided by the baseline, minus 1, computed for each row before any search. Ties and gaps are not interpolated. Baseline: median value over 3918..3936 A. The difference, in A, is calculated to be 21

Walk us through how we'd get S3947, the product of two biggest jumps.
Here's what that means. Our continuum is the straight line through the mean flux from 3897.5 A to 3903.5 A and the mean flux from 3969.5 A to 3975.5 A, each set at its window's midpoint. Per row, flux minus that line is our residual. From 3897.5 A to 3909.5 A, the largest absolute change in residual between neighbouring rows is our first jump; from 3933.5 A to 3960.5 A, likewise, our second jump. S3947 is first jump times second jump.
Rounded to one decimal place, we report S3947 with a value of 5.6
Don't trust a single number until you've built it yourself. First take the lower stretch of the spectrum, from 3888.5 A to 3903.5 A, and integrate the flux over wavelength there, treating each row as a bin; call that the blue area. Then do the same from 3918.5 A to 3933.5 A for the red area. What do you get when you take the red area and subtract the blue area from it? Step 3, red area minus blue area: -12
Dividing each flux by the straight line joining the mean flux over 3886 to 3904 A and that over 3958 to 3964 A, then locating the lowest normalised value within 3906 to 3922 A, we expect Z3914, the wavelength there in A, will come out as 3908.0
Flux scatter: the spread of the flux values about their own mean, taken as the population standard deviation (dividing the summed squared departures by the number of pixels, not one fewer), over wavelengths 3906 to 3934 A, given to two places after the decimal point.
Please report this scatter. 0.87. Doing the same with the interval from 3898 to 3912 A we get 1.11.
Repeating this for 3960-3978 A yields 0.80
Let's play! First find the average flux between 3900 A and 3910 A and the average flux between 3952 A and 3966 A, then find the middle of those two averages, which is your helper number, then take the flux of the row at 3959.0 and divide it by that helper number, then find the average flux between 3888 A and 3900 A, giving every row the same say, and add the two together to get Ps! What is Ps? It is 21.1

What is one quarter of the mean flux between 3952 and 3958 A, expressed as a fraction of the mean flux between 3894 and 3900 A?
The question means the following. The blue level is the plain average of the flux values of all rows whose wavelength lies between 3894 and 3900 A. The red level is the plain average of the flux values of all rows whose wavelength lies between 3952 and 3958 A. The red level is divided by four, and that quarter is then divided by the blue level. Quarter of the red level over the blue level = 0.251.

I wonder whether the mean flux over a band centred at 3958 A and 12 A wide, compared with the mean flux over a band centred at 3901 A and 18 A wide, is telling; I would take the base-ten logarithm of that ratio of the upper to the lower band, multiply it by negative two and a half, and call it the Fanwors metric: -0.01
